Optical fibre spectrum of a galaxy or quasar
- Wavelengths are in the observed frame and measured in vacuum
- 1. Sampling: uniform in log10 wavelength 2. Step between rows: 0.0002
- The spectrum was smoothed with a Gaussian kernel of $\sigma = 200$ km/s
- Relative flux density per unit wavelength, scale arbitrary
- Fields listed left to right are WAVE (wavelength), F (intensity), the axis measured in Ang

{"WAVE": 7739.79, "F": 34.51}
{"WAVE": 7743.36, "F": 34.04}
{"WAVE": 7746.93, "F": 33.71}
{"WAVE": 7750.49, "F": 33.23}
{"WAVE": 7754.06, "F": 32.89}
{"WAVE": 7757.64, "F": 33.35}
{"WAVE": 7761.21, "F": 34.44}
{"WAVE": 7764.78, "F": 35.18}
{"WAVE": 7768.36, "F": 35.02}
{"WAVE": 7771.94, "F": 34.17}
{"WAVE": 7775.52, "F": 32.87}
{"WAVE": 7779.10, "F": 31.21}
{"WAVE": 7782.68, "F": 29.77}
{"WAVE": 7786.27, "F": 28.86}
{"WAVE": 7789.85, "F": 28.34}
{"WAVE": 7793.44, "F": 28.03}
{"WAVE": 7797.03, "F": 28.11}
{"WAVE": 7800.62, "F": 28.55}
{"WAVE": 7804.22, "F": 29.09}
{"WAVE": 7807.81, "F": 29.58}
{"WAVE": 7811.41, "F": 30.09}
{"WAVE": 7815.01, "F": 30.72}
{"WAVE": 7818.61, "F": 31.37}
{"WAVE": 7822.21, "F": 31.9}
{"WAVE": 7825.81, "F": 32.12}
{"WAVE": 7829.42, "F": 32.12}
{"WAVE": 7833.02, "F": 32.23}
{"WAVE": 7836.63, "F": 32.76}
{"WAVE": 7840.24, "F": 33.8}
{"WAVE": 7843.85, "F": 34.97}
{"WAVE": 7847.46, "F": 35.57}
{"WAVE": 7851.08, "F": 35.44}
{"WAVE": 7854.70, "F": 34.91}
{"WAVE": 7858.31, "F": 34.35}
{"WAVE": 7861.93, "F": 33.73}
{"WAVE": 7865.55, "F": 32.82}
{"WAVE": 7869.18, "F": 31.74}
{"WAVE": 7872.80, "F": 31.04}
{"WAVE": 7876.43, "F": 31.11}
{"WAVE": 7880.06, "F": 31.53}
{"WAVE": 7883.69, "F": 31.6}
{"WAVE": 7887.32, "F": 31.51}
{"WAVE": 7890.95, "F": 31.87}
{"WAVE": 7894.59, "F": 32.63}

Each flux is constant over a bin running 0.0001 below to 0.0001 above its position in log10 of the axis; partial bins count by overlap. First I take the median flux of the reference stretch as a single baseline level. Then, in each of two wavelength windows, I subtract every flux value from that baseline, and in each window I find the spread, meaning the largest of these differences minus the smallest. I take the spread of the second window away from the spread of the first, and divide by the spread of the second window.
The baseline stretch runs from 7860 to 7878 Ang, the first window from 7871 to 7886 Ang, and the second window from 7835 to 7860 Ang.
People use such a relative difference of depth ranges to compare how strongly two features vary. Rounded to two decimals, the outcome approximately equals -0.80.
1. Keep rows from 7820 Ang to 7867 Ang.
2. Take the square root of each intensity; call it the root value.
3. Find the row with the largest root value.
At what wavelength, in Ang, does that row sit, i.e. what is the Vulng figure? 7847.46 Ang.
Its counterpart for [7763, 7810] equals 7764.78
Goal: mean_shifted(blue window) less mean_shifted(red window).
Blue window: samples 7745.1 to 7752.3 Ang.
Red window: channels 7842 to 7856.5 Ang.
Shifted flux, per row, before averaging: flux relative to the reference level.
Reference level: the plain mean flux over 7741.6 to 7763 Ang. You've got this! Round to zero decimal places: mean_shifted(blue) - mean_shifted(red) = -2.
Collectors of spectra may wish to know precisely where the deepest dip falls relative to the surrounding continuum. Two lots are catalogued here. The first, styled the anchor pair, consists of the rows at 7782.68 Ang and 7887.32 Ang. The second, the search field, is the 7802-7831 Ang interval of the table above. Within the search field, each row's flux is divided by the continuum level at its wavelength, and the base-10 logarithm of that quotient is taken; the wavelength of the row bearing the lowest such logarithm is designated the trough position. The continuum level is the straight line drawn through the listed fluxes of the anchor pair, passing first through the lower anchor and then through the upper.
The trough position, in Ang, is 7804.22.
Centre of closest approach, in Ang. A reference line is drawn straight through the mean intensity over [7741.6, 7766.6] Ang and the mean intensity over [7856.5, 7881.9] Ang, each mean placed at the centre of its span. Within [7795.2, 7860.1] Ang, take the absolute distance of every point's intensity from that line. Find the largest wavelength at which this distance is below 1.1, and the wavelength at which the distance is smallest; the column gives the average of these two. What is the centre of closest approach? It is 7838.4 Ang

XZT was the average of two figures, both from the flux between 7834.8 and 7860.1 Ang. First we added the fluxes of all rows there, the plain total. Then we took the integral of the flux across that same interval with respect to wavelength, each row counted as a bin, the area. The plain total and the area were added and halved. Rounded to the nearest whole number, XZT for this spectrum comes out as 558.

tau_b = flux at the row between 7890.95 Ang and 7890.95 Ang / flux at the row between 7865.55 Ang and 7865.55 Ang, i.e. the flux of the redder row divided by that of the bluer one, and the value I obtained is 0.97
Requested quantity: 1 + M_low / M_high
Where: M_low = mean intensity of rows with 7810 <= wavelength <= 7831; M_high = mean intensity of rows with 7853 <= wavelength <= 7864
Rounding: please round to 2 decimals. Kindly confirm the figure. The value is 1.91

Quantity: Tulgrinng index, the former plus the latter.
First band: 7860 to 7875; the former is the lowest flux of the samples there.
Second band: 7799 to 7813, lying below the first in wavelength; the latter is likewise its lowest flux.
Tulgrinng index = 59.6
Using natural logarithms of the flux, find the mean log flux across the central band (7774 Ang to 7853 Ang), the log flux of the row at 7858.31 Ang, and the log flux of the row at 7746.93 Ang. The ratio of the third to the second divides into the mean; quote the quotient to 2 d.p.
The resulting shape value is 3.46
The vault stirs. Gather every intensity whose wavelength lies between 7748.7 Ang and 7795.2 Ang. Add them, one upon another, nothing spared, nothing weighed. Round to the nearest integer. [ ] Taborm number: 417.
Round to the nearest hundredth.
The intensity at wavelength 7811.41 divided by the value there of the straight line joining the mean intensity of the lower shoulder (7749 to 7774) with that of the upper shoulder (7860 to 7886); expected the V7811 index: 0.91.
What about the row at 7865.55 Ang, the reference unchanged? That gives 1.02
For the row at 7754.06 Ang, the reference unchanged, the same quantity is 0.96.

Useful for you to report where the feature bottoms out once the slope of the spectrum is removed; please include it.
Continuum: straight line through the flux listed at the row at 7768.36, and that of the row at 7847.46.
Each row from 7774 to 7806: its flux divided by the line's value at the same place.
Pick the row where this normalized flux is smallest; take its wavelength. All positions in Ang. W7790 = 7793.44 Ang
